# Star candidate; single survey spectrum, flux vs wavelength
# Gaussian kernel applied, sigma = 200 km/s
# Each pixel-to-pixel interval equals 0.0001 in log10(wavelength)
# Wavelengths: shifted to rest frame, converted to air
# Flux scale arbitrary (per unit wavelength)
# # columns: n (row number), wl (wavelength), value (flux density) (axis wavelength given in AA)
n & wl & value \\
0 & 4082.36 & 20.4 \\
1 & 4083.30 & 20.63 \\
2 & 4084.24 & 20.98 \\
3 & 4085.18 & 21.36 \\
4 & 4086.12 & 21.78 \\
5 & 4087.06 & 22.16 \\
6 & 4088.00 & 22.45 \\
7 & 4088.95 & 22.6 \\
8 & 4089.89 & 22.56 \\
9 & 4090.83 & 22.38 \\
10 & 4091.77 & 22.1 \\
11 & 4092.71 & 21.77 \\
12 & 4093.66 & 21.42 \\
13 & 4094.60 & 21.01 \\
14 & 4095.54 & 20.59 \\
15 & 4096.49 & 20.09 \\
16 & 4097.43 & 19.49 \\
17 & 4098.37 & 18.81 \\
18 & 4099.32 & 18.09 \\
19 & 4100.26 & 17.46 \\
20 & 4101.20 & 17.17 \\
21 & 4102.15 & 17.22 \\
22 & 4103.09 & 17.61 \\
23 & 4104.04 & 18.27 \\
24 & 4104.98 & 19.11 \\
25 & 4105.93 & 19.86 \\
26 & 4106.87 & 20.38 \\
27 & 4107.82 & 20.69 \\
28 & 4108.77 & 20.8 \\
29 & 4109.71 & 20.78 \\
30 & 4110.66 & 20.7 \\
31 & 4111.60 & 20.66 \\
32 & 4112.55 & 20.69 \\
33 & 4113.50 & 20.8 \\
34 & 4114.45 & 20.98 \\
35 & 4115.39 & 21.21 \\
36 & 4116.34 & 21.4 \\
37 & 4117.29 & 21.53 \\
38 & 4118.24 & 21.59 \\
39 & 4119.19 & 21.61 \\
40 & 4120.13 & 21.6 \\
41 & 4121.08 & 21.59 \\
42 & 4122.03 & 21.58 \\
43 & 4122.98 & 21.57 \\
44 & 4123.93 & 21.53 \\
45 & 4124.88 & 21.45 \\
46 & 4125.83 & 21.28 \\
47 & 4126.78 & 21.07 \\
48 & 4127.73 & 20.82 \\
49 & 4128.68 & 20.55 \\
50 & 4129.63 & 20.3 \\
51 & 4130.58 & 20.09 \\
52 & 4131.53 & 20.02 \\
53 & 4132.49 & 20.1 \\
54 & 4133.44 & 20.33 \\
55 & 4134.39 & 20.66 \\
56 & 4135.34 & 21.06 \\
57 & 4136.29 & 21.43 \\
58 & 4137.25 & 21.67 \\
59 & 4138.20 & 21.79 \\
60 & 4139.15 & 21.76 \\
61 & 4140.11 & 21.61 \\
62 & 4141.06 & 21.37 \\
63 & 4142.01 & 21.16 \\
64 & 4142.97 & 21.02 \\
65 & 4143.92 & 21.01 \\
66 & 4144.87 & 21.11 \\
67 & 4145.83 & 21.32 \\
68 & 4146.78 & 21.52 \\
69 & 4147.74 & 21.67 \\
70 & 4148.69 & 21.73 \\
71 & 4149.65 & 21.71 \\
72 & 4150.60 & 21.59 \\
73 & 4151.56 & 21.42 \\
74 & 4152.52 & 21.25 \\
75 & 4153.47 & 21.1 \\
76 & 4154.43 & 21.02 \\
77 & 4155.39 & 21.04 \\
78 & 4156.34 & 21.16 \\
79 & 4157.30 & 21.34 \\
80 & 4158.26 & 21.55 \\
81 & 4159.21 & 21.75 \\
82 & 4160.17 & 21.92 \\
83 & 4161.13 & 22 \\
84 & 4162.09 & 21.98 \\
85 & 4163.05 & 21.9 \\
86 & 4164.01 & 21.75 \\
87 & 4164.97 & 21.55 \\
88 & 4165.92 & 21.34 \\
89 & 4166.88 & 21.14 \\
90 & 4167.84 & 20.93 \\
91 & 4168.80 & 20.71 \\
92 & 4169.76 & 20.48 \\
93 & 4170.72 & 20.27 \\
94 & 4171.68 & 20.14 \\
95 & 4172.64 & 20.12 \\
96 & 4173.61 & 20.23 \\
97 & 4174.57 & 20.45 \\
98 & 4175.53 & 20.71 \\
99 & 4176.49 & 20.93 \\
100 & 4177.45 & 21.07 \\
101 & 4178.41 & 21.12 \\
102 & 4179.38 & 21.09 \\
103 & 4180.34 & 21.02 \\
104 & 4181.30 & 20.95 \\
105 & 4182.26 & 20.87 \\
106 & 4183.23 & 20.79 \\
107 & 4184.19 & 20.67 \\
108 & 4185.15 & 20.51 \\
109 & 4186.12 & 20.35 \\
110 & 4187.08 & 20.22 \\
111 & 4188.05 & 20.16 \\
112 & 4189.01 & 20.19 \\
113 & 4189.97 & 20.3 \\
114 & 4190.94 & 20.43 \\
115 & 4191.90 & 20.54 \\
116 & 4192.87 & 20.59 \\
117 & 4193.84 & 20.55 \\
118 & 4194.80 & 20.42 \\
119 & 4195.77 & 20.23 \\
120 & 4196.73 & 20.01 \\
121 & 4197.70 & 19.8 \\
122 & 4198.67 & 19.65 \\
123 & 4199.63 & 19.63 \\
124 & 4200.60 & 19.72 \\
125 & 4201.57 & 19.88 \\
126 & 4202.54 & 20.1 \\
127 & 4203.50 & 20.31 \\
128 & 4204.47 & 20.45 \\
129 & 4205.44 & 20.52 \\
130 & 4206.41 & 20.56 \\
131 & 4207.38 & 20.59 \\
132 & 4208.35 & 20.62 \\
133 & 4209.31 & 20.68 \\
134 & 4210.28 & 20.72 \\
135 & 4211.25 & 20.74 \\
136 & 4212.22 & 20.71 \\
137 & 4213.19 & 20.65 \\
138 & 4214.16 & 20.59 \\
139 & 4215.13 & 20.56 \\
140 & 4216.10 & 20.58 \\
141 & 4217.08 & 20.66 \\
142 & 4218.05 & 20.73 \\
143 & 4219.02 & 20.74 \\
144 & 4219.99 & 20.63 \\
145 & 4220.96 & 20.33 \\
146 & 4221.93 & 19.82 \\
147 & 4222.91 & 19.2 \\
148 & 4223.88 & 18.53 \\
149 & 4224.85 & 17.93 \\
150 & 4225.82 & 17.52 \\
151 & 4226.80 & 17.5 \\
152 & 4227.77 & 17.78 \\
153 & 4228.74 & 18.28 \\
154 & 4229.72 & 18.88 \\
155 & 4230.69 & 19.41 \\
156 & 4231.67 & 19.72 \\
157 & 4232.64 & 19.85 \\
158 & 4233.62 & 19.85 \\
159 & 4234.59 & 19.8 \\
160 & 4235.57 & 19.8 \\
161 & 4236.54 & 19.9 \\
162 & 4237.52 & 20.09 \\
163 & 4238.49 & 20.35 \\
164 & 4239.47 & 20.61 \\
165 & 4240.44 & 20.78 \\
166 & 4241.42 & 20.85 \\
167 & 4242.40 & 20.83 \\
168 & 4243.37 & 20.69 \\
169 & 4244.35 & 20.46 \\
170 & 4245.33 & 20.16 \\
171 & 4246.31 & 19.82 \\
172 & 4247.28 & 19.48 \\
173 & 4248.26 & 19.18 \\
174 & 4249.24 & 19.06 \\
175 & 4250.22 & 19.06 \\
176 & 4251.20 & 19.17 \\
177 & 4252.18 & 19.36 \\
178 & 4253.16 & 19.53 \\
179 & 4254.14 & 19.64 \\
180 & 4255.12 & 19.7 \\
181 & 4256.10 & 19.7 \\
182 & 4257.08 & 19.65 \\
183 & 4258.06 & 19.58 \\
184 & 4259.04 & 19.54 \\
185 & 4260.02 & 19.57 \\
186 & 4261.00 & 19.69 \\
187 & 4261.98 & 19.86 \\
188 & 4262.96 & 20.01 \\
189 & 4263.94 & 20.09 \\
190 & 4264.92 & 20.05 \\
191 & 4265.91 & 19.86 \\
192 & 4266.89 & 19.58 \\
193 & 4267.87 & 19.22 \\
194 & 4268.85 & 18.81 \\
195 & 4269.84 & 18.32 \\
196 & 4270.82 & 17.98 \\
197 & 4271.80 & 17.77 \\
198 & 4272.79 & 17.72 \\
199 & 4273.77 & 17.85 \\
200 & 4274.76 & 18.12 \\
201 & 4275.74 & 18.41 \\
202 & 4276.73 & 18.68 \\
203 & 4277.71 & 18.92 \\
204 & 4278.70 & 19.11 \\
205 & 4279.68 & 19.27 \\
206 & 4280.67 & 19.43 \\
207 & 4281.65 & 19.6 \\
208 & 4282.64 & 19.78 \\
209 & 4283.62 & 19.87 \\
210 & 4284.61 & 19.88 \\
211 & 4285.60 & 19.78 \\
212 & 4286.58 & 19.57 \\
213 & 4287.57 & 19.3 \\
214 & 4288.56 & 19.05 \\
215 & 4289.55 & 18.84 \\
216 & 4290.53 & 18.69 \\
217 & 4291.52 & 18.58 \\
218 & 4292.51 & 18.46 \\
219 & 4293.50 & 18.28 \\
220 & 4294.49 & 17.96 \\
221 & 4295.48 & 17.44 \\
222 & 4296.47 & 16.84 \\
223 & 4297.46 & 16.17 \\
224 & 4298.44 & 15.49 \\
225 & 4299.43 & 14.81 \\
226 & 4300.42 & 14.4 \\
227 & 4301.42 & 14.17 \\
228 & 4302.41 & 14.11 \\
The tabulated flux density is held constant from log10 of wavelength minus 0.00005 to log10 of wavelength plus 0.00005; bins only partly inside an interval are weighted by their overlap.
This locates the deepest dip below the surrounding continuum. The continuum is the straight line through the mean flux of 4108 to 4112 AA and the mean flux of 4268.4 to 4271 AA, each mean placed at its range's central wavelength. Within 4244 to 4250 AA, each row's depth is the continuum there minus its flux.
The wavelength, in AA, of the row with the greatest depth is 4249.24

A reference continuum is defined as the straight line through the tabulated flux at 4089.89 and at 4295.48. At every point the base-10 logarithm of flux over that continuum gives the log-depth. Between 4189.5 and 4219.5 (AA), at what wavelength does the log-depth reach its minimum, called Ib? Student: 4198.67 AA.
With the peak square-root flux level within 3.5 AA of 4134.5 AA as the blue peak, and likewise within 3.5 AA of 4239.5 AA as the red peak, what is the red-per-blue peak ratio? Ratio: 0.98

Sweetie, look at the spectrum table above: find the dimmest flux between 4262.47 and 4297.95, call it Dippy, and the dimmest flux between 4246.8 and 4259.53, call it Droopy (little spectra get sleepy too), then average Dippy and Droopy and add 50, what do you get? 67.6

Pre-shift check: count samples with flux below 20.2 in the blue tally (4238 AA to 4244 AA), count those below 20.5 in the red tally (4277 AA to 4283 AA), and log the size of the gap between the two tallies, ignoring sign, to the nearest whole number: 6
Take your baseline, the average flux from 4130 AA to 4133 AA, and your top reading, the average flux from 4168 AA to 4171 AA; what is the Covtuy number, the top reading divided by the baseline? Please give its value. 1.02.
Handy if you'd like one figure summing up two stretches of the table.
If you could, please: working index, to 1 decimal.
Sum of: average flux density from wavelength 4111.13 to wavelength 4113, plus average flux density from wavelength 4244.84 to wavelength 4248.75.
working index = 40.3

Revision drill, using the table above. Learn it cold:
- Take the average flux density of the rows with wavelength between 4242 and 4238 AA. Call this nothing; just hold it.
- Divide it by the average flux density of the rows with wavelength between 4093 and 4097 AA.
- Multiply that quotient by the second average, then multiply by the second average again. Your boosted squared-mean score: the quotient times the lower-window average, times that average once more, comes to 429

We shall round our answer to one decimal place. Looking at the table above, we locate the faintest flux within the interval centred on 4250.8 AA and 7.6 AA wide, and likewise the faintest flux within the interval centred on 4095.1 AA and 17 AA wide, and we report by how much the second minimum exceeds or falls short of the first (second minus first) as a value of -1.9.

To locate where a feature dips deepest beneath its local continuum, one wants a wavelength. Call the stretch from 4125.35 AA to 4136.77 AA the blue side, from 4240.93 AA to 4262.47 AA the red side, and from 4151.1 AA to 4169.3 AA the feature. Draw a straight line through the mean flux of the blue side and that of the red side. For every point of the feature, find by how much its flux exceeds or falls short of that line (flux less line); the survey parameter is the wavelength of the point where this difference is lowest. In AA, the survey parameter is 4168.80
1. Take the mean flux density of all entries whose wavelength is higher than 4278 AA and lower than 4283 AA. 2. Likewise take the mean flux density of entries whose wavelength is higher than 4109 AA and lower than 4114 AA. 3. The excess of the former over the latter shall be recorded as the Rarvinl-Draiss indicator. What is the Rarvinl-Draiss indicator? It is -1.3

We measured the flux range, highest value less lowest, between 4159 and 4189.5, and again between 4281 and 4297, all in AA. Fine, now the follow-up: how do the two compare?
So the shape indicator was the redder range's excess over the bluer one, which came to 1.2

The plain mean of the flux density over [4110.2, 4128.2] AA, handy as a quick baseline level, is 21.2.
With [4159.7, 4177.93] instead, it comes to 21.0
